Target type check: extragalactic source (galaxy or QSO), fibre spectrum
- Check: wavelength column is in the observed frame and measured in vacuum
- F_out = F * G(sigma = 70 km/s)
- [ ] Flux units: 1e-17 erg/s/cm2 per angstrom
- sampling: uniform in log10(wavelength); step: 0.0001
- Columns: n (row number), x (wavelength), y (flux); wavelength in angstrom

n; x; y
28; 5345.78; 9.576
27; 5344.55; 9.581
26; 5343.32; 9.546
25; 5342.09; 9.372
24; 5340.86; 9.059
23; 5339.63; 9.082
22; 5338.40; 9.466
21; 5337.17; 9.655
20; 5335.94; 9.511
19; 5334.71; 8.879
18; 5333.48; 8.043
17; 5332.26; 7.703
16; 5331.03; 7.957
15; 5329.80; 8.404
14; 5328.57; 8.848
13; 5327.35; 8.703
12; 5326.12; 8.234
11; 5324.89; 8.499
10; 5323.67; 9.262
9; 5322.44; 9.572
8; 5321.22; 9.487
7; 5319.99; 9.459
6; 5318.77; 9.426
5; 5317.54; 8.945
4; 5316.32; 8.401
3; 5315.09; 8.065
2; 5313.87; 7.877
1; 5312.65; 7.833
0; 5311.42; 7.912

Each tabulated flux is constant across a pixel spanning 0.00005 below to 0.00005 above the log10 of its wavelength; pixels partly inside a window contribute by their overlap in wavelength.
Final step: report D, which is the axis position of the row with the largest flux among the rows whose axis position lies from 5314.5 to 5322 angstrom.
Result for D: 5321.22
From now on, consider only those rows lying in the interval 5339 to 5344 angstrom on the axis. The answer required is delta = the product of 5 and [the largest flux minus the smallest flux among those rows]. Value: 2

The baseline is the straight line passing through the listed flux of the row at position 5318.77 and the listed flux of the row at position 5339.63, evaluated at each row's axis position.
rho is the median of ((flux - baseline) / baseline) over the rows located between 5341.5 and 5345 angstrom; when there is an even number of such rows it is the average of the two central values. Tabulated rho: 0.06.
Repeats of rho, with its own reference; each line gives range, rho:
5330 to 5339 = -0.03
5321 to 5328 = -0.04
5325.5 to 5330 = -0.08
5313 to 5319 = -0.11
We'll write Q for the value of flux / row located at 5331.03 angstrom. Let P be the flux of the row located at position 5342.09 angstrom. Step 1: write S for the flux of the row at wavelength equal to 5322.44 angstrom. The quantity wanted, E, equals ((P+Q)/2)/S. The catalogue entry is 0.91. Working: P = 9.372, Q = 7.957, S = 9.572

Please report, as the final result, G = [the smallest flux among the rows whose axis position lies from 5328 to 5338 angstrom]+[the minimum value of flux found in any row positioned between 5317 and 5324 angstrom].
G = 16.6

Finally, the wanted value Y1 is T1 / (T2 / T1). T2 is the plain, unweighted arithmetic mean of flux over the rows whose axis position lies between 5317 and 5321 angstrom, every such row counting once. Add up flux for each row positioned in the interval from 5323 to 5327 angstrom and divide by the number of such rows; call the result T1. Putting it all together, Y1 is 8.1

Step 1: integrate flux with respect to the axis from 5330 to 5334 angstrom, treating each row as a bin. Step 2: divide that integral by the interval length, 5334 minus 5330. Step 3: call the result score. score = 8.0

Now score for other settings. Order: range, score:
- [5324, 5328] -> 8.5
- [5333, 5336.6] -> 8.8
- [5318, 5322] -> 9.4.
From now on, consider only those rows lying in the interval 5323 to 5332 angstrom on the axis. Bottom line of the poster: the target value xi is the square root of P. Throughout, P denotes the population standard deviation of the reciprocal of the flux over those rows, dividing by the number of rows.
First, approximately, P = 0.005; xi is 0.07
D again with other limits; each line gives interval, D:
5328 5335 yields 5334.71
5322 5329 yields 5322.44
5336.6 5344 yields 5337.17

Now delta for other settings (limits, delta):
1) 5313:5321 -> 8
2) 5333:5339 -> 8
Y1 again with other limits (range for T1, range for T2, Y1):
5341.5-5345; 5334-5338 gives 9.7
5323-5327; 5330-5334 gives 9.5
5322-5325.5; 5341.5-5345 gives 8.7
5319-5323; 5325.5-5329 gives 10.5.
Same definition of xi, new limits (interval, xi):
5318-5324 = 0.03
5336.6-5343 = 0.05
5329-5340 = 0.10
